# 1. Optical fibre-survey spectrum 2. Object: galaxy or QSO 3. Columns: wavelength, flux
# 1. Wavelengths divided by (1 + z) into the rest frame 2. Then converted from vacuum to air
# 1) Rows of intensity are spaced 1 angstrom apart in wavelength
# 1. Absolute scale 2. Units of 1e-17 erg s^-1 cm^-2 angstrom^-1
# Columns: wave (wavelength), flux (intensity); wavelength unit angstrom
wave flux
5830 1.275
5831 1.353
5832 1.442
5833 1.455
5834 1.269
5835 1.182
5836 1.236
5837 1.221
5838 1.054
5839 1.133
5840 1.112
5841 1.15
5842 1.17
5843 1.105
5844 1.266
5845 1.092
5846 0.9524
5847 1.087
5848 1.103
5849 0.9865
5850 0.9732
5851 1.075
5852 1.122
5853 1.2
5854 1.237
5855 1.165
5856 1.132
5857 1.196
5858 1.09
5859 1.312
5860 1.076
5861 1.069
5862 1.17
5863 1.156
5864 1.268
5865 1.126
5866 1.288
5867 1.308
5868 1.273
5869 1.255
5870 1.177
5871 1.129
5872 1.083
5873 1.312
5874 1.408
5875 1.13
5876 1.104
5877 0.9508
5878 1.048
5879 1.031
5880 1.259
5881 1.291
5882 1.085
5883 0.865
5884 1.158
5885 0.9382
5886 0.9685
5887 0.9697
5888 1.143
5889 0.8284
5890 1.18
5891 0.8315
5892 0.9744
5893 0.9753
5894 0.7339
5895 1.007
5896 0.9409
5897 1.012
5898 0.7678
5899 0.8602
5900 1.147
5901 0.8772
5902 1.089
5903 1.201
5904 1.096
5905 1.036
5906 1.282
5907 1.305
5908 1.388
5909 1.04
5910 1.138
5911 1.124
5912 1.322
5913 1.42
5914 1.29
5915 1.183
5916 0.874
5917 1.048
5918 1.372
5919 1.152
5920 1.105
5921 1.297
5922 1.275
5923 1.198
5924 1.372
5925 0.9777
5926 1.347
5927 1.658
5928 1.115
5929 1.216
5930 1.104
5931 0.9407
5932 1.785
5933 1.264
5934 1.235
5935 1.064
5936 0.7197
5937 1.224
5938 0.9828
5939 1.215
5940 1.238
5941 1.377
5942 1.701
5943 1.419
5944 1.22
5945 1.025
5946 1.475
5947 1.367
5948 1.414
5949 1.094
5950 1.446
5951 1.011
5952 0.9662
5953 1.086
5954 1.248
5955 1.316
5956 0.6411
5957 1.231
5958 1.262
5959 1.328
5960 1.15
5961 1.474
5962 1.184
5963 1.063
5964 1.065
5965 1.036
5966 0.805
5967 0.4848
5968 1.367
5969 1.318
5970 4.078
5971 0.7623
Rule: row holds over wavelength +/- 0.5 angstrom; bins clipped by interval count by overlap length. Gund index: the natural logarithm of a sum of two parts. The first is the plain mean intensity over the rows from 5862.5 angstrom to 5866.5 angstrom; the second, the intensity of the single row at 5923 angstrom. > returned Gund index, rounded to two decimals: 0.88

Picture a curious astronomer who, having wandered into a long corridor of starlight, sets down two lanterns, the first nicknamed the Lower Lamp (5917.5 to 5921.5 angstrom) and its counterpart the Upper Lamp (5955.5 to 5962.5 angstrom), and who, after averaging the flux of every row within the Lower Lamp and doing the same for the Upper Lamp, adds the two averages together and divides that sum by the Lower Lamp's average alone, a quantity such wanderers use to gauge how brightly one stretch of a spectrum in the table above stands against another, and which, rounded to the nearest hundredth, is 1.96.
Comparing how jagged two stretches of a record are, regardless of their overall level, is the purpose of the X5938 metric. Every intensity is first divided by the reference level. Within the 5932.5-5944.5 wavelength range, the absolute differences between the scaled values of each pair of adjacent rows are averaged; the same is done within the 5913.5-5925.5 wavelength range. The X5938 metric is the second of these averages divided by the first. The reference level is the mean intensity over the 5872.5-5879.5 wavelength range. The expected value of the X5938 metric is 0.82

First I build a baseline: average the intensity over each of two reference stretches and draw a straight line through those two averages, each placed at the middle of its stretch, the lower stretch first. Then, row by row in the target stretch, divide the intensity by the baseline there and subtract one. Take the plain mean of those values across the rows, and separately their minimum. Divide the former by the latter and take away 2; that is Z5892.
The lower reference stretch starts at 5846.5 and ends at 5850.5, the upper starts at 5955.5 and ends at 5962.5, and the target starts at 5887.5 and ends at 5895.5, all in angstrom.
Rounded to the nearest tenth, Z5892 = -1.6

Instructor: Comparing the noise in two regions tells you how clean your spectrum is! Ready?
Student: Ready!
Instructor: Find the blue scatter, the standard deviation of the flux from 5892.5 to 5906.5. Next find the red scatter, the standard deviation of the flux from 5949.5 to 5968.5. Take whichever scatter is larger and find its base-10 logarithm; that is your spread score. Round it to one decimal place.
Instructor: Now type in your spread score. -0.6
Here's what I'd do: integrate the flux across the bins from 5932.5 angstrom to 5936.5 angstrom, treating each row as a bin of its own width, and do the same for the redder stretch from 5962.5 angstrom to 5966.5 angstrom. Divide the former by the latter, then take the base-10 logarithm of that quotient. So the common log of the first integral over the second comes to 0.03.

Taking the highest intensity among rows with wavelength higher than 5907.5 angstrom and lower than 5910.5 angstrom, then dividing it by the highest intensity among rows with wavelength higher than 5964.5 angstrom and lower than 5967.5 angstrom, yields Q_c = 1.34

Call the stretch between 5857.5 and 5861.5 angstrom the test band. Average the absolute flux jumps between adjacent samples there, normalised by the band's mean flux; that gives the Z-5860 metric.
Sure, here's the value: 0.14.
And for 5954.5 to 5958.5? 0.39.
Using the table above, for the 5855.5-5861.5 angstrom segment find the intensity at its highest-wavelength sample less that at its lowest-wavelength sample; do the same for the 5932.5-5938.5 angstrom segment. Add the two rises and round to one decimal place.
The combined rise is -0.3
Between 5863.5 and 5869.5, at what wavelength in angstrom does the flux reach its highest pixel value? 5867 angstrom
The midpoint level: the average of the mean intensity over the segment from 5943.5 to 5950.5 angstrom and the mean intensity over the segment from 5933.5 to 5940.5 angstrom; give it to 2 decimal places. 1.19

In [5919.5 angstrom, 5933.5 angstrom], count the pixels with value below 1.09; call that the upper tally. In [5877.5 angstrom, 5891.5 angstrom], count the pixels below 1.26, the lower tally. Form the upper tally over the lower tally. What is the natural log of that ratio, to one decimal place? -1.9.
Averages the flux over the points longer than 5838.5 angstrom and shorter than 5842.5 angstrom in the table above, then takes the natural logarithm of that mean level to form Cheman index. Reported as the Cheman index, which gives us 0.132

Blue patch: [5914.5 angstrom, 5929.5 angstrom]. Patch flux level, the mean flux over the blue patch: 1.21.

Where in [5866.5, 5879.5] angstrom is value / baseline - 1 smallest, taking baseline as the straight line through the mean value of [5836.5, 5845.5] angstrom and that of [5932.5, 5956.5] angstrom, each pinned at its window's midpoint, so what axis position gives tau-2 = 5877 angstrom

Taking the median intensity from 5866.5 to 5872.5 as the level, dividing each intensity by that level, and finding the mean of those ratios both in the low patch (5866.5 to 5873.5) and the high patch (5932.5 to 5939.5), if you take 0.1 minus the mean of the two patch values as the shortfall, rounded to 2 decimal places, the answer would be -0.85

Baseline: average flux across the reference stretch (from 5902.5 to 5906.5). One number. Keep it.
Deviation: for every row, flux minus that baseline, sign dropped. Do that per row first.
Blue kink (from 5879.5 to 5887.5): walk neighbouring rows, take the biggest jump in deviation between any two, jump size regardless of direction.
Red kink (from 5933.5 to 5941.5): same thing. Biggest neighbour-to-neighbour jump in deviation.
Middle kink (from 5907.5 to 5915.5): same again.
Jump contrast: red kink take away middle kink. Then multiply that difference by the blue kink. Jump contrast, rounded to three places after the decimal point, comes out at 0.064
